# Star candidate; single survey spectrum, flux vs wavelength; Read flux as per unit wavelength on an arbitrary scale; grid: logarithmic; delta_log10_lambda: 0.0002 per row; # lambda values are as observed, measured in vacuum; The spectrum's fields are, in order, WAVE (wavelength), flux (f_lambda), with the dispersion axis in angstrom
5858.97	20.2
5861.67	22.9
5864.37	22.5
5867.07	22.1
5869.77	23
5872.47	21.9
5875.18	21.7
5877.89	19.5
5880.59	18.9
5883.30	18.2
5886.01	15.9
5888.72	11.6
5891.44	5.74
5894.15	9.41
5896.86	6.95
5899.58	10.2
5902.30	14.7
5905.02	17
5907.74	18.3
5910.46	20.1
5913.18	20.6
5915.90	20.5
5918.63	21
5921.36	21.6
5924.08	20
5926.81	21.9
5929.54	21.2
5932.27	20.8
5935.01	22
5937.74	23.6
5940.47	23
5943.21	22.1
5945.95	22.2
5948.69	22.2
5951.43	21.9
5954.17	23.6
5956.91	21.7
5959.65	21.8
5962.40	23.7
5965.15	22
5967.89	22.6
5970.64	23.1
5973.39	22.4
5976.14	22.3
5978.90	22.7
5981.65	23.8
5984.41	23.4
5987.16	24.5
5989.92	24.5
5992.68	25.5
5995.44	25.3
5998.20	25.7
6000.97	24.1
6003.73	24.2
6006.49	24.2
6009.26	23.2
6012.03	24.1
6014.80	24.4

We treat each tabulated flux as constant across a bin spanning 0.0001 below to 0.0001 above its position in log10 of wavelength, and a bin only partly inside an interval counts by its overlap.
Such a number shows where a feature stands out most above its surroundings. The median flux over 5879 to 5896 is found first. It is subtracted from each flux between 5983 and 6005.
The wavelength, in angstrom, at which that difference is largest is 5998.20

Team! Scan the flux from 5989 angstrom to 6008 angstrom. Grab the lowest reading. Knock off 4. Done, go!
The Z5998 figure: 20.1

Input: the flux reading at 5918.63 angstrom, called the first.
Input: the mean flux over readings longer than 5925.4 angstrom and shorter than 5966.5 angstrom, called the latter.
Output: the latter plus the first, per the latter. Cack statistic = 1.94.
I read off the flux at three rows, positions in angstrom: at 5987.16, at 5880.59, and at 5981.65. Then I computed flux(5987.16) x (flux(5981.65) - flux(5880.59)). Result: 120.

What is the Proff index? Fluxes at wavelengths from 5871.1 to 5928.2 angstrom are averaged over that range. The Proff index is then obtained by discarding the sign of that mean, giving 16.9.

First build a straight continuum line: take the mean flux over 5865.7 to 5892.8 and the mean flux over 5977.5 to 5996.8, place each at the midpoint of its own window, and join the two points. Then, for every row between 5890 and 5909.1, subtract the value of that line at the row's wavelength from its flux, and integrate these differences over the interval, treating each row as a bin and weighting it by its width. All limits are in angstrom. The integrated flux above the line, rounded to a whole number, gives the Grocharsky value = -139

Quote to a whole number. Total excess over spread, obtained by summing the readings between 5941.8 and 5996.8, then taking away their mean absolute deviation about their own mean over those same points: 460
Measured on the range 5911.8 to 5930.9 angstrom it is 146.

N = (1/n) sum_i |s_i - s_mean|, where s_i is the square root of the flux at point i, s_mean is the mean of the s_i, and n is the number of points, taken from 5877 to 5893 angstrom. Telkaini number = 0.6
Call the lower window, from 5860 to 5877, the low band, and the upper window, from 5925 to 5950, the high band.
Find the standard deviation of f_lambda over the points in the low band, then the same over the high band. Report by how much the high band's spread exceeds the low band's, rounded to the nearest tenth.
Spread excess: 0.3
